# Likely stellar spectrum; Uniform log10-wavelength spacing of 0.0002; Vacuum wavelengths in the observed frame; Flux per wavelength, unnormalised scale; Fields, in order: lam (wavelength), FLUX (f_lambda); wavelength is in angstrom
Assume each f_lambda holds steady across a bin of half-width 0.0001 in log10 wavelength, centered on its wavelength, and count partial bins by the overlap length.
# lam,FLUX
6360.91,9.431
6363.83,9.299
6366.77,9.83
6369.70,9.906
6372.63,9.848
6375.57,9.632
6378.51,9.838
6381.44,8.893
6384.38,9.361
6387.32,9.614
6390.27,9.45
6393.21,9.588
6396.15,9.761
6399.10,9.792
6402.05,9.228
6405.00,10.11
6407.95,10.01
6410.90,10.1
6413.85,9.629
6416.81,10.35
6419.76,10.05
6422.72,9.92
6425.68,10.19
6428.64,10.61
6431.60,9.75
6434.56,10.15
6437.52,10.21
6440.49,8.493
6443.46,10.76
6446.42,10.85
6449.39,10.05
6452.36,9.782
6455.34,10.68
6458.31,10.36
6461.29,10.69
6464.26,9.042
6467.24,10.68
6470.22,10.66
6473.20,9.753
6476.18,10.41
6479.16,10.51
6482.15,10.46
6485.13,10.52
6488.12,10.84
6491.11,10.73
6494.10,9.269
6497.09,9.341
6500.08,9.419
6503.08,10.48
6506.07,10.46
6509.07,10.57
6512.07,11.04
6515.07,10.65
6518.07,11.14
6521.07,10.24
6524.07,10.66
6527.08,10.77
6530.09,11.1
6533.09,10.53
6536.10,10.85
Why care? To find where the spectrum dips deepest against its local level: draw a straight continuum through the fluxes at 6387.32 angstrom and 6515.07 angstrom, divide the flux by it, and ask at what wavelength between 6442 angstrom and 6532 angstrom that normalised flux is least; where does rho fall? 6464.26 angstrom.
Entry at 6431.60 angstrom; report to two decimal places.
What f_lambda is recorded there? 9.75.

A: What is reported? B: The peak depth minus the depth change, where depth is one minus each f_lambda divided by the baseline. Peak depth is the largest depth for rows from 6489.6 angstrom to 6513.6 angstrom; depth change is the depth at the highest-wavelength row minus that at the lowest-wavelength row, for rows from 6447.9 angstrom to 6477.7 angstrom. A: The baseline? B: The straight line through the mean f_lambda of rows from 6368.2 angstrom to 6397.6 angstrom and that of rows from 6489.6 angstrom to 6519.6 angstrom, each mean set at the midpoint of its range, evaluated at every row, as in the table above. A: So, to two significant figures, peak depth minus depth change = 0.12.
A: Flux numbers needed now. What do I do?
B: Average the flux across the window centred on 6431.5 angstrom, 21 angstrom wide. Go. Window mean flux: 9.90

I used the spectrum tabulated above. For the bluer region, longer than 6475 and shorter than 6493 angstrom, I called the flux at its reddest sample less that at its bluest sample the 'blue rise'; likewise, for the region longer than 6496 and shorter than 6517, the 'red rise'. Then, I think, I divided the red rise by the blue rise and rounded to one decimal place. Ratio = 4.1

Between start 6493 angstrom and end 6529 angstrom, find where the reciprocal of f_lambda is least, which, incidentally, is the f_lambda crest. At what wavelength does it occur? 6518.07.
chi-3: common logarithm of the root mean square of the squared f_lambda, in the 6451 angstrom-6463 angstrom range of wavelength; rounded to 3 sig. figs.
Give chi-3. 2.03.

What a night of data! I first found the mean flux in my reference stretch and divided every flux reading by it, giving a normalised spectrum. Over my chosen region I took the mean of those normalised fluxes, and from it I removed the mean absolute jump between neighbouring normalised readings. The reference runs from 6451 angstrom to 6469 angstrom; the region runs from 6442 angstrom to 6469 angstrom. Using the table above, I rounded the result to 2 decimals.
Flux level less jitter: 0.94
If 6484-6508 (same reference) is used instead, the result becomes 0.95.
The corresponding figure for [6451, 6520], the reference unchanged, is 0.96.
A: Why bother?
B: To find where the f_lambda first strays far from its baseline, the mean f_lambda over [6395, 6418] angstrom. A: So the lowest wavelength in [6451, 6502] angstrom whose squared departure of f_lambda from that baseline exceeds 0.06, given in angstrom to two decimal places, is 6455.34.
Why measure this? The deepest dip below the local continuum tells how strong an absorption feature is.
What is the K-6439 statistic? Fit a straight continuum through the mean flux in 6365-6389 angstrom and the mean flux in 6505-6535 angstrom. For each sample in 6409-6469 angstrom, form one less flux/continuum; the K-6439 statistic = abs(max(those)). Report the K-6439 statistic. 0.16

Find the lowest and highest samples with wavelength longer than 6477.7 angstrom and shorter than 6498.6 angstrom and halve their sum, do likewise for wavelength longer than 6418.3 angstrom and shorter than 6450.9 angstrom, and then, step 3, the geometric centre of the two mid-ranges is 9.9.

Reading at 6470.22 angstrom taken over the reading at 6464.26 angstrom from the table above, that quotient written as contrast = 1.179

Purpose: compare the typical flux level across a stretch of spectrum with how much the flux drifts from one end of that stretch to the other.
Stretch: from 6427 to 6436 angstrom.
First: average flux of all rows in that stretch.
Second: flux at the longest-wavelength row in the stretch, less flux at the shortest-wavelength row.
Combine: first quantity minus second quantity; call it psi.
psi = 10.6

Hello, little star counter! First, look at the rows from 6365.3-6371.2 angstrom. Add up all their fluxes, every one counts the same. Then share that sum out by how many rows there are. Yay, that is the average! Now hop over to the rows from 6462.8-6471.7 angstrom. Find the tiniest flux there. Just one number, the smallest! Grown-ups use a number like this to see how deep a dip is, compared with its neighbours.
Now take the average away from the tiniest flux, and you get -0.8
